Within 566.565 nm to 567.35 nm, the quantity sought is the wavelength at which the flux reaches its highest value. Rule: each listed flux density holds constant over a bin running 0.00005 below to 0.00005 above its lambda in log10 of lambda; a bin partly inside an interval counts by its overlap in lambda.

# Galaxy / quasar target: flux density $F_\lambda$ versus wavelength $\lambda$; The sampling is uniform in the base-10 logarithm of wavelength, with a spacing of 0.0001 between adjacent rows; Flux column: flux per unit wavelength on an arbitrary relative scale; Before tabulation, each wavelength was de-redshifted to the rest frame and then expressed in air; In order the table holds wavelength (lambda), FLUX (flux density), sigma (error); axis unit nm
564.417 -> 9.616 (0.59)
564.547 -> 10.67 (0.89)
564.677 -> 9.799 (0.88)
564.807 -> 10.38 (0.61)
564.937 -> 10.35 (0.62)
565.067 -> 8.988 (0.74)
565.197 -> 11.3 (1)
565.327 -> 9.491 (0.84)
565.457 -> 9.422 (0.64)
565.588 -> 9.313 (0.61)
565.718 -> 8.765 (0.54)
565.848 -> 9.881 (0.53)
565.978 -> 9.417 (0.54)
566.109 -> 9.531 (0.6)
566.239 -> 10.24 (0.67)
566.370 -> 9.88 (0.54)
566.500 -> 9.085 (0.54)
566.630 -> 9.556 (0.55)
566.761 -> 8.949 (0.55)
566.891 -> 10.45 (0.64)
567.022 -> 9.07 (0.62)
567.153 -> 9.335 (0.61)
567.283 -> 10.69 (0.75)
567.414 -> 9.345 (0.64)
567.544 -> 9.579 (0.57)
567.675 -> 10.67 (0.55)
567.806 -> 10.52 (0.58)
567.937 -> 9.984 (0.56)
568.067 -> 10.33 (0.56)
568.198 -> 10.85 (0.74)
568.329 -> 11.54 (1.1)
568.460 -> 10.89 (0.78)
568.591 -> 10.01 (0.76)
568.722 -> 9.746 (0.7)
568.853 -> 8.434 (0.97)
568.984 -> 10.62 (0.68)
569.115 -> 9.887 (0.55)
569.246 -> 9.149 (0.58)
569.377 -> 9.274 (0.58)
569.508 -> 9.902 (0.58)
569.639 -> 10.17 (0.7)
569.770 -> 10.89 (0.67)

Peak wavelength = 567.283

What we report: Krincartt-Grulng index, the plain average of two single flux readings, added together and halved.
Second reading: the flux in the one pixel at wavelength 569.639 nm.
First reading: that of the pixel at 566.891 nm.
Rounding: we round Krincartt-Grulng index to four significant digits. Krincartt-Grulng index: 10.31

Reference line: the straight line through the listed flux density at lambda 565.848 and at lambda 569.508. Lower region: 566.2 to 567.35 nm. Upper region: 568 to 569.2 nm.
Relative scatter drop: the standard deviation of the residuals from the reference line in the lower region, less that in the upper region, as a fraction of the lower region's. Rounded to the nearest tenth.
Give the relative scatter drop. -0.4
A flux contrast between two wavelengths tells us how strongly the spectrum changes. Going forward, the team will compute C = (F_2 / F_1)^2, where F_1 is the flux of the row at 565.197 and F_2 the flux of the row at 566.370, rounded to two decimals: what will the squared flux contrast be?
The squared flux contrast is 0.76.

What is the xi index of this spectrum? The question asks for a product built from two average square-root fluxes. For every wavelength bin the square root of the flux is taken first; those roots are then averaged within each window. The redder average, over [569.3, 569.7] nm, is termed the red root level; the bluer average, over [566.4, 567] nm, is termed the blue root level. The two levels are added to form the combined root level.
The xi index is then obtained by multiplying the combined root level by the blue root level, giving 19.14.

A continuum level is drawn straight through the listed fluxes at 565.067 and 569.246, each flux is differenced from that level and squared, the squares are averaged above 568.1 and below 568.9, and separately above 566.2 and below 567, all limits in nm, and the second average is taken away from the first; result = 1.6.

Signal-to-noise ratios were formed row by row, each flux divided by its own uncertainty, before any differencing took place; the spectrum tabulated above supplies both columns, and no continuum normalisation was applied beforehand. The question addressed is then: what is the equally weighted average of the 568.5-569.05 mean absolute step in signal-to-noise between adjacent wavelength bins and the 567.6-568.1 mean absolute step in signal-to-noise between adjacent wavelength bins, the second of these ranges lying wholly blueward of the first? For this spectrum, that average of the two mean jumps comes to 2.5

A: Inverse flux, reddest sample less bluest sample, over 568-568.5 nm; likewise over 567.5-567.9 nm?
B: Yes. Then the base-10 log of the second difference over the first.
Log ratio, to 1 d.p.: 0.3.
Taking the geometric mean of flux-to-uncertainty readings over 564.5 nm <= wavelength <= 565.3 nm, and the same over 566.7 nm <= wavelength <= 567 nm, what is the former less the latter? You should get -3.1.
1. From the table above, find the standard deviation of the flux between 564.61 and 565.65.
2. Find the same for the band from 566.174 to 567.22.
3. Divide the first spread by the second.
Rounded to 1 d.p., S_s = 1.3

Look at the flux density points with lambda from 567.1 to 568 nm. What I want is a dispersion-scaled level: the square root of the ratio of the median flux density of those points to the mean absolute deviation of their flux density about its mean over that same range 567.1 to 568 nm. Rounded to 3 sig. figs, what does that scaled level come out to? 4.37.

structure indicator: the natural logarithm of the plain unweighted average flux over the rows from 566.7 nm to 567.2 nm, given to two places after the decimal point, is 2.25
